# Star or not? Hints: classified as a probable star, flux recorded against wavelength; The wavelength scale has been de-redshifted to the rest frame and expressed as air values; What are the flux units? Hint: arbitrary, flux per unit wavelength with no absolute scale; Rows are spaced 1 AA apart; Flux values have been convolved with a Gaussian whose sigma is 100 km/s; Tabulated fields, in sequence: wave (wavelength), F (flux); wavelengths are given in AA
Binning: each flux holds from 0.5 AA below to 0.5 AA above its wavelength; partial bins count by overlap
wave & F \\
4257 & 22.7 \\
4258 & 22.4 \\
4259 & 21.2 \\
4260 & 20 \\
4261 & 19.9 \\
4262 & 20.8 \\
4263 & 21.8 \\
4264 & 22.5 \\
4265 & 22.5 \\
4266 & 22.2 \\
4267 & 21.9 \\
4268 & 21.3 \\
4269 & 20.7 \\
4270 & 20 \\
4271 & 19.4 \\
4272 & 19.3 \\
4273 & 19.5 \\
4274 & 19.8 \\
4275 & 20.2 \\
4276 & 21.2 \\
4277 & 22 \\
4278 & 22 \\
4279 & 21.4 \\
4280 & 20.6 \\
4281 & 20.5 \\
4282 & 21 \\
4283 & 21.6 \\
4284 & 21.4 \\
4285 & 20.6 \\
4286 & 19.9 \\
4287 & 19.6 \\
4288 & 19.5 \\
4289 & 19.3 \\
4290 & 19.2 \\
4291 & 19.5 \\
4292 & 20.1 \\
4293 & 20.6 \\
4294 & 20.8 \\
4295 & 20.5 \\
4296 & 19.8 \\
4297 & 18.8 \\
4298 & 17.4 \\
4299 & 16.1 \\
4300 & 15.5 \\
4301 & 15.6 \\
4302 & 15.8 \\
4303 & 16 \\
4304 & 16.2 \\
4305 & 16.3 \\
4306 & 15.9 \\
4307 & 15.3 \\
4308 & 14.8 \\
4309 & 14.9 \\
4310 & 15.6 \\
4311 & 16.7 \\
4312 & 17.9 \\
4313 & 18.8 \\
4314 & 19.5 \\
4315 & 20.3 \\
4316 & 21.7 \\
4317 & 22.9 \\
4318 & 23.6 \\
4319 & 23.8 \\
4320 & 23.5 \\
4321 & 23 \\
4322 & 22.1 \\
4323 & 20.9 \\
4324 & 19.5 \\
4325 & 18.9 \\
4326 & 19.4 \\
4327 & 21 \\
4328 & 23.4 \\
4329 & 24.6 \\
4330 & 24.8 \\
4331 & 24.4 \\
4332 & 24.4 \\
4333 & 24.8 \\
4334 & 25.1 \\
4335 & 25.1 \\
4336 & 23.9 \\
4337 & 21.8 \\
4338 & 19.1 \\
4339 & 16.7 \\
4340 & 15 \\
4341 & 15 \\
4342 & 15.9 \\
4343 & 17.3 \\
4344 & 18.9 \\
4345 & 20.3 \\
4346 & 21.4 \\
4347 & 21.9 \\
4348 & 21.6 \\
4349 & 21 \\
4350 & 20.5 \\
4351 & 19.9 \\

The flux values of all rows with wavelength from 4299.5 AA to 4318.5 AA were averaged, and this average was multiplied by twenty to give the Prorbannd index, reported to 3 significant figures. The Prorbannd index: 351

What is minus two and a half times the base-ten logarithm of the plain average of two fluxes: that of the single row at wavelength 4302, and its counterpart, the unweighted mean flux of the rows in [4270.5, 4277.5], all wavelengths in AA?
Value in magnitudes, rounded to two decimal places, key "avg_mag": -3.14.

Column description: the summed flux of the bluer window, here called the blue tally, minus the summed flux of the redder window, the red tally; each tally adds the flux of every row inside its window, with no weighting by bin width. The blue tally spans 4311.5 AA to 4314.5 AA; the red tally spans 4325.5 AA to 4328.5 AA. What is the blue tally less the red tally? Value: -7.6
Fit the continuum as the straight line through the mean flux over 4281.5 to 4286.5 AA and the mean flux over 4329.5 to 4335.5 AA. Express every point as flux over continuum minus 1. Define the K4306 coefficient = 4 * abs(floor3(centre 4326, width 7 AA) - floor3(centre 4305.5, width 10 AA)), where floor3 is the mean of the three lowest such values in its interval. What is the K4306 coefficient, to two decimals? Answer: 0.56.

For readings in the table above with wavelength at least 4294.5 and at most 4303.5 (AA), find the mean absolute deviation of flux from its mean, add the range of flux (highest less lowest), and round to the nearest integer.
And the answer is 7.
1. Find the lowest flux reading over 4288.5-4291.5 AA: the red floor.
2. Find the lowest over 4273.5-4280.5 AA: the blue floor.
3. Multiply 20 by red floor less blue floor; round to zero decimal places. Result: -12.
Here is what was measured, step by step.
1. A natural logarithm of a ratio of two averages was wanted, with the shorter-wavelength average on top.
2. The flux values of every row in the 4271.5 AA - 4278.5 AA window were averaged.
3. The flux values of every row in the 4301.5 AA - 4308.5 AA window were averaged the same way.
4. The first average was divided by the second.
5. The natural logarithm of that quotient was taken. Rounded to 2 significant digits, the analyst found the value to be 0.27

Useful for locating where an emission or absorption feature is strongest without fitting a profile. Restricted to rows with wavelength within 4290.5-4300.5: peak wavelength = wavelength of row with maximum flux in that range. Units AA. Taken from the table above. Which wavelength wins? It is 4294 AA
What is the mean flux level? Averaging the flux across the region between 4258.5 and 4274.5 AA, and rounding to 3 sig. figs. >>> 20.8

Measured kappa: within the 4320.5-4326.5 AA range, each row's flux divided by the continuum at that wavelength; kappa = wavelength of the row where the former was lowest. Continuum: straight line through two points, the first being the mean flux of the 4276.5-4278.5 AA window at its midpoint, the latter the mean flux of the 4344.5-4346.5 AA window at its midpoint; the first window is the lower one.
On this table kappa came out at 4325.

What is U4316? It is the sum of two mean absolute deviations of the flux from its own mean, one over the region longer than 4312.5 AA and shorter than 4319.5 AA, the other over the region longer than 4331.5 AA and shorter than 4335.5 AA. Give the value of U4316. 1.9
